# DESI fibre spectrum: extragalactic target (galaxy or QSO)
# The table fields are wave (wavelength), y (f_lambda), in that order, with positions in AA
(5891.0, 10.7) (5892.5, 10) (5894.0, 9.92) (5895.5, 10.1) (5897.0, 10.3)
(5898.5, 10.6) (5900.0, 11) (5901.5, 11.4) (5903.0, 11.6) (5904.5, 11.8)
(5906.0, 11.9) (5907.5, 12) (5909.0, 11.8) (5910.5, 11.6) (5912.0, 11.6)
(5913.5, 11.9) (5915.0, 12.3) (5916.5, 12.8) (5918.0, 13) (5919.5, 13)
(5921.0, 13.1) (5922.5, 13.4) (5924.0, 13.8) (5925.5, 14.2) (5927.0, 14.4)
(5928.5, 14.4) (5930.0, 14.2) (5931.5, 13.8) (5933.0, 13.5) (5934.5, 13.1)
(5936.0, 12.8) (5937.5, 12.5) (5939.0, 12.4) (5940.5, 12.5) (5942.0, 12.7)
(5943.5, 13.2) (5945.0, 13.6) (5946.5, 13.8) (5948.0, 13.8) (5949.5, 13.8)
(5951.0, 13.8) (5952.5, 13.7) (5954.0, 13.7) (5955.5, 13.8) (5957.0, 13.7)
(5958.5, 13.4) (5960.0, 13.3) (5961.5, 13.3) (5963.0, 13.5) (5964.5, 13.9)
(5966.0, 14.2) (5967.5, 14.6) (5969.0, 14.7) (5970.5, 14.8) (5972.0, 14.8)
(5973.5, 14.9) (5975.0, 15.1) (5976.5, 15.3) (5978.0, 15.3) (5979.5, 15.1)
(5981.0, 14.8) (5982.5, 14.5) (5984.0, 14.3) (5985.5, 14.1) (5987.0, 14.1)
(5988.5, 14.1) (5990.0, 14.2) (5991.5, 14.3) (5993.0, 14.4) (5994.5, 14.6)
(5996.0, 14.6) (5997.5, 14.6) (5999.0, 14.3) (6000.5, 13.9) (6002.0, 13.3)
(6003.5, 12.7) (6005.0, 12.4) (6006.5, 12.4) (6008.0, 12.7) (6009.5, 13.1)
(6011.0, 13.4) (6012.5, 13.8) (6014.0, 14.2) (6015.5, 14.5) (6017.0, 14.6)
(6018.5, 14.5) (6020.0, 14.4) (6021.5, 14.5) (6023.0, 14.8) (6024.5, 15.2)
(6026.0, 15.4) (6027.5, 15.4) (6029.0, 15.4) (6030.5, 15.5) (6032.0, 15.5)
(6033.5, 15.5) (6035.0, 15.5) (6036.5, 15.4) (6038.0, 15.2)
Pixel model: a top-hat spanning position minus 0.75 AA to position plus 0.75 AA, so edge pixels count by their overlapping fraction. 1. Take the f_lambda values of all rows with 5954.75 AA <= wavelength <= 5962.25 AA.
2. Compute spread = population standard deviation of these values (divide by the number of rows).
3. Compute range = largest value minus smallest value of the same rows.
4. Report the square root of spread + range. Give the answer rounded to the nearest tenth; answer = 0.8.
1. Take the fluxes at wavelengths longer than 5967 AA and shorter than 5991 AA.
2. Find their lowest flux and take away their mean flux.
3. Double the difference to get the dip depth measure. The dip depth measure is -1.1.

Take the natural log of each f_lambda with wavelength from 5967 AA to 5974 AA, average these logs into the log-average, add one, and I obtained 3.69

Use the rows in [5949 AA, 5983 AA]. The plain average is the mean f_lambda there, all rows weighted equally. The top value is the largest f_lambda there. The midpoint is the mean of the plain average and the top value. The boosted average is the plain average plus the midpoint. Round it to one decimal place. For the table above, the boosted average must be 29.0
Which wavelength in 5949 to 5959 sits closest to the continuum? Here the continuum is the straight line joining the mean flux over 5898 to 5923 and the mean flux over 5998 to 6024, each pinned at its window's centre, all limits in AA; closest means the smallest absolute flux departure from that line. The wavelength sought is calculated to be 5958.5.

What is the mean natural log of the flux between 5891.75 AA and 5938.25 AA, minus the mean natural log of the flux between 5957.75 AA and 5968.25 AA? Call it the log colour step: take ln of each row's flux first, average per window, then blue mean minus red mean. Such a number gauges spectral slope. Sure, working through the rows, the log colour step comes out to -0.11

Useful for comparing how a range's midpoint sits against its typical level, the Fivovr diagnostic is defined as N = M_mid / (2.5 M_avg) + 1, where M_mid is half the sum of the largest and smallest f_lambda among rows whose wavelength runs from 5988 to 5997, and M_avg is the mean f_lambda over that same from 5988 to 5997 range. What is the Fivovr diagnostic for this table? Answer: 1.40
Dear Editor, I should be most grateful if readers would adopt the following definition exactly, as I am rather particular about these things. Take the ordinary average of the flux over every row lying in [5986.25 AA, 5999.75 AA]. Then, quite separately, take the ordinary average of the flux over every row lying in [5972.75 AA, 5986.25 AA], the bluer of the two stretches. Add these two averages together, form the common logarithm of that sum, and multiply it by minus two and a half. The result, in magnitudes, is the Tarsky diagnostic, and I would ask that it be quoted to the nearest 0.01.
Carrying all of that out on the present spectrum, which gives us -3.66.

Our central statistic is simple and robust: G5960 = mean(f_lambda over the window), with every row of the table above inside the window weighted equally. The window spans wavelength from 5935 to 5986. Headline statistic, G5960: 13.9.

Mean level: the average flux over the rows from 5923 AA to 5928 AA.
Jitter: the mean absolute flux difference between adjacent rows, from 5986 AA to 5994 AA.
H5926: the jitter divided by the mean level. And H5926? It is 0.005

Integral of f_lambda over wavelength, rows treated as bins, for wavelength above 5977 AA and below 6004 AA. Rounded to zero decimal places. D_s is 386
